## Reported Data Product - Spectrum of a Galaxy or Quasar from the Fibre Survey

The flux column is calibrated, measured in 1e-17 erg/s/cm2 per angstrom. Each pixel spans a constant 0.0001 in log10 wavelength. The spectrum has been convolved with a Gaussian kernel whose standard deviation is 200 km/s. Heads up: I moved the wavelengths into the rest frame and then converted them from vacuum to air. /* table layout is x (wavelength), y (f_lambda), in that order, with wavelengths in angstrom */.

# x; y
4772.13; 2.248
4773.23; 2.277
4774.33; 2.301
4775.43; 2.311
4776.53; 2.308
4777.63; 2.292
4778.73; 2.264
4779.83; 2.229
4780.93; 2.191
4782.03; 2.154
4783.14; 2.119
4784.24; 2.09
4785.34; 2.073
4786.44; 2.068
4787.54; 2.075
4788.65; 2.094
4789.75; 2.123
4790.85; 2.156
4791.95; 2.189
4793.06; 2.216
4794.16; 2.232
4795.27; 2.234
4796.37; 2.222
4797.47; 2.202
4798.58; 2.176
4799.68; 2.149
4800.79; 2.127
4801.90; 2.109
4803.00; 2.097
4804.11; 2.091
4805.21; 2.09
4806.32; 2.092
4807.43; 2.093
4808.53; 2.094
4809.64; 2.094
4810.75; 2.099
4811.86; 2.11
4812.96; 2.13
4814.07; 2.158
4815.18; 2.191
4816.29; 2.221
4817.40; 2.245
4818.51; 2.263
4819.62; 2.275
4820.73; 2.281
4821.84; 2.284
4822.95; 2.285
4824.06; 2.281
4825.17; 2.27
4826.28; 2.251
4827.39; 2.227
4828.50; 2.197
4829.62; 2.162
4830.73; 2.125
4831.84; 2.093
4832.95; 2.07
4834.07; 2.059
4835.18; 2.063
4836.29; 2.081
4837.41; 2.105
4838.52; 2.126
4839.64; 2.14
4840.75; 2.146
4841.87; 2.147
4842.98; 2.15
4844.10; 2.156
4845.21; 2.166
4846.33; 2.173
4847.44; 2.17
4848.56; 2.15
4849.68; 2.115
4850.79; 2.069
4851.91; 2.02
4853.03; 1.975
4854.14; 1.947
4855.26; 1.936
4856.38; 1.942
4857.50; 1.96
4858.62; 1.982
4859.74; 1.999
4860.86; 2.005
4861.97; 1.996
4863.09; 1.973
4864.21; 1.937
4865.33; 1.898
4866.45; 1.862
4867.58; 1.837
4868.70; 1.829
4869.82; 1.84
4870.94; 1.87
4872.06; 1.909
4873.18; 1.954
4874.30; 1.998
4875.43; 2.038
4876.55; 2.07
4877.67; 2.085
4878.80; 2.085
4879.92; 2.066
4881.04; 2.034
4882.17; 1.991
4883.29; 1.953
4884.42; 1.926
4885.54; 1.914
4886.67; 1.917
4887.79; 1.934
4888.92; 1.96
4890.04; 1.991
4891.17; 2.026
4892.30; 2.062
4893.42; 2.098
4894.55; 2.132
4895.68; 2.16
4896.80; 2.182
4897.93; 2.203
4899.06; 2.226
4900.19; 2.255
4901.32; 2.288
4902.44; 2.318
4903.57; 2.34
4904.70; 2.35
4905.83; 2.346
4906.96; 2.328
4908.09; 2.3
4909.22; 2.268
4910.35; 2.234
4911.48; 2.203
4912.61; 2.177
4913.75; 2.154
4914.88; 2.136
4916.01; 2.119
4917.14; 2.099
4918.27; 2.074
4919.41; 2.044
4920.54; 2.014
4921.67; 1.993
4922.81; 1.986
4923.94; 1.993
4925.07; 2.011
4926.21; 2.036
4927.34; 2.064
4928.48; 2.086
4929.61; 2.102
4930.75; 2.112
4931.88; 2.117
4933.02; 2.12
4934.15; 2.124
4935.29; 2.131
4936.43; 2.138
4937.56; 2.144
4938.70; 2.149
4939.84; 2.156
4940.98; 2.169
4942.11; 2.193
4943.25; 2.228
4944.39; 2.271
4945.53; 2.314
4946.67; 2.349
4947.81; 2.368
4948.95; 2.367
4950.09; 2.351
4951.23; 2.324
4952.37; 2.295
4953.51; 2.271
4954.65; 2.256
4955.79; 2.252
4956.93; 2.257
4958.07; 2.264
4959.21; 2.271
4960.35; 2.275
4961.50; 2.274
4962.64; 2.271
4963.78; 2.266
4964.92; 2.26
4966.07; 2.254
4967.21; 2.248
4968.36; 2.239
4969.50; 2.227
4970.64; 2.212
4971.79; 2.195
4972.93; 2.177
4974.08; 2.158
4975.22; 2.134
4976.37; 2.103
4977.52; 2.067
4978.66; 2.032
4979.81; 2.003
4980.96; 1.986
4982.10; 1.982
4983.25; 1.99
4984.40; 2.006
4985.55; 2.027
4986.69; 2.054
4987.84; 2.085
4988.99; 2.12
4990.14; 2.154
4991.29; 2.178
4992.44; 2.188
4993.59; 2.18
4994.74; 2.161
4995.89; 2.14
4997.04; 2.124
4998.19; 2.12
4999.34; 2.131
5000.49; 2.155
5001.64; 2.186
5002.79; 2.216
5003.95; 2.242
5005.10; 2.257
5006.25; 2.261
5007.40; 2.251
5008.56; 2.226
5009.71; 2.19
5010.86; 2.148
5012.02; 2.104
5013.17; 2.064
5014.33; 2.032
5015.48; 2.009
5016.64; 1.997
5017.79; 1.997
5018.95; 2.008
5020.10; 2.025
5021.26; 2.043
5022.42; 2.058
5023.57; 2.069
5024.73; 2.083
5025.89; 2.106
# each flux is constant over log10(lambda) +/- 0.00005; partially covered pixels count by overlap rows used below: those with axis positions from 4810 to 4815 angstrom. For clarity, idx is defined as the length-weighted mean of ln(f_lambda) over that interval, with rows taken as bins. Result 0.755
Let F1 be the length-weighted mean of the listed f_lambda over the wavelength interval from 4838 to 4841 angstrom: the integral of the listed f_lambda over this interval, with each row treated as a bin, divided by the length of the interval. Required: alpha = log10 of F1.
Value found 0.330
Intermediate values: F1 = 2.14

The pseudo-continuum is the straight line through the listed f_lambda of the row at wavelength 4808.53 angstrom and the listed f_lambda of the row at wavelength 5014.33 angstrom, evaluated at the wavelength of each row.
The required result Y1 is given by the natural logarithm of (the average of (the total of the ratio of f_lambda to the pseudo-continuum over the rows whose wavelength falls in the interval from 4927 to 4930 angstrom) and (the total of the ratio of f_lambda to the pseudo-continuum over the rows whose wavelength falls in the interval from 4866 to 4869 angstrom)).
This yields 1.05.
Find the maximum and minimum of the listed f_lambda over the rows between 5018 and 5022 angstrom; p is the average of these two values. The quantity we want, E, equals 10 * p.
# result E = 20.3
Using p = 2.03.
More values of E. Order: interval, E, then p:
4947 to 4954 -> 23.2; 2.32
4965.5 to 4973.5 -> 22.2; 2.22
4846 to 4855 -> 20.6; 2.06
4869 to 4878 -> 19.6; 1.96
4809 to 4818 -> 21.7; 2.17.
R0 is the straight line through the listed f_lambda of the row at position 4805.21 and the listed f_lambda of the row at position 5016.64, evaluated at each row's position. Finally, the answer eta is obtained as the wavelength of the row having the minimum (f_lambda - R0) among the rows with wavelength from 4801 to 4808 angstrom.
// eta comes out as 4805.21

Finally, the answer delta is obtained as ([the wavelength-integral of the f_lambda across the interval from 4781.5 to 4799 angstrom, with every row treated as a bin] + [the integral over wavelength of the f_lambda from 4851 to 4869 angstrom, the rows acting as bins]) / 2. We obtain 36.3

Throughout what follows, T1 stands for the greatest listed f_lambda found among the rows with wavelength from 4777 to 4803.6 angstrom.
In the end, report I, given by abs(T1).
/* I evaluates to 2.29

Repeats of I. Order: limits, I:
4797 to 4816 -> 2.20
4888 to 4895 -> 2.13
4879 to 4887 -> 2.07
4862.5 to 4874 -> 1.97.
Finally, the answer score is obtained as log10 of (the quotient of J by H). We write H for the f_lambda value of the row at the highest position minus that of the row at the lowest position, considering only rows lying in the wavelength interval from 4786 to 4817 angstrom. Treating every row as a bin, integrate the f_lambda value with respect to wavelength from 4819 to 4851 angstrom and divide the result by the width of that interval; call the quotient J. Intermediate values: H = 0.15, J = 2.17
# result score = 1.15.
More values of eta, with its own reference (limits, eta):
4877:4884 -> 4883.29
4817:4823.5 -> 4817.40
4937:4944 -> 4937.56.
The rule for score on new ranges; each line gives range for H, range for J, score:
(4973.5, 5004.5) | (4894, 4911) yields 1.43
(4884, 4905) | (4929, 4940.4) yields 0.70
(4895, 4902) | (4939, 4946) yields 1.24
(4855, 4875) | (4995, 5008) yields 1.55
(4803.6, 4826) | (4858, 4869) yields 1.03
